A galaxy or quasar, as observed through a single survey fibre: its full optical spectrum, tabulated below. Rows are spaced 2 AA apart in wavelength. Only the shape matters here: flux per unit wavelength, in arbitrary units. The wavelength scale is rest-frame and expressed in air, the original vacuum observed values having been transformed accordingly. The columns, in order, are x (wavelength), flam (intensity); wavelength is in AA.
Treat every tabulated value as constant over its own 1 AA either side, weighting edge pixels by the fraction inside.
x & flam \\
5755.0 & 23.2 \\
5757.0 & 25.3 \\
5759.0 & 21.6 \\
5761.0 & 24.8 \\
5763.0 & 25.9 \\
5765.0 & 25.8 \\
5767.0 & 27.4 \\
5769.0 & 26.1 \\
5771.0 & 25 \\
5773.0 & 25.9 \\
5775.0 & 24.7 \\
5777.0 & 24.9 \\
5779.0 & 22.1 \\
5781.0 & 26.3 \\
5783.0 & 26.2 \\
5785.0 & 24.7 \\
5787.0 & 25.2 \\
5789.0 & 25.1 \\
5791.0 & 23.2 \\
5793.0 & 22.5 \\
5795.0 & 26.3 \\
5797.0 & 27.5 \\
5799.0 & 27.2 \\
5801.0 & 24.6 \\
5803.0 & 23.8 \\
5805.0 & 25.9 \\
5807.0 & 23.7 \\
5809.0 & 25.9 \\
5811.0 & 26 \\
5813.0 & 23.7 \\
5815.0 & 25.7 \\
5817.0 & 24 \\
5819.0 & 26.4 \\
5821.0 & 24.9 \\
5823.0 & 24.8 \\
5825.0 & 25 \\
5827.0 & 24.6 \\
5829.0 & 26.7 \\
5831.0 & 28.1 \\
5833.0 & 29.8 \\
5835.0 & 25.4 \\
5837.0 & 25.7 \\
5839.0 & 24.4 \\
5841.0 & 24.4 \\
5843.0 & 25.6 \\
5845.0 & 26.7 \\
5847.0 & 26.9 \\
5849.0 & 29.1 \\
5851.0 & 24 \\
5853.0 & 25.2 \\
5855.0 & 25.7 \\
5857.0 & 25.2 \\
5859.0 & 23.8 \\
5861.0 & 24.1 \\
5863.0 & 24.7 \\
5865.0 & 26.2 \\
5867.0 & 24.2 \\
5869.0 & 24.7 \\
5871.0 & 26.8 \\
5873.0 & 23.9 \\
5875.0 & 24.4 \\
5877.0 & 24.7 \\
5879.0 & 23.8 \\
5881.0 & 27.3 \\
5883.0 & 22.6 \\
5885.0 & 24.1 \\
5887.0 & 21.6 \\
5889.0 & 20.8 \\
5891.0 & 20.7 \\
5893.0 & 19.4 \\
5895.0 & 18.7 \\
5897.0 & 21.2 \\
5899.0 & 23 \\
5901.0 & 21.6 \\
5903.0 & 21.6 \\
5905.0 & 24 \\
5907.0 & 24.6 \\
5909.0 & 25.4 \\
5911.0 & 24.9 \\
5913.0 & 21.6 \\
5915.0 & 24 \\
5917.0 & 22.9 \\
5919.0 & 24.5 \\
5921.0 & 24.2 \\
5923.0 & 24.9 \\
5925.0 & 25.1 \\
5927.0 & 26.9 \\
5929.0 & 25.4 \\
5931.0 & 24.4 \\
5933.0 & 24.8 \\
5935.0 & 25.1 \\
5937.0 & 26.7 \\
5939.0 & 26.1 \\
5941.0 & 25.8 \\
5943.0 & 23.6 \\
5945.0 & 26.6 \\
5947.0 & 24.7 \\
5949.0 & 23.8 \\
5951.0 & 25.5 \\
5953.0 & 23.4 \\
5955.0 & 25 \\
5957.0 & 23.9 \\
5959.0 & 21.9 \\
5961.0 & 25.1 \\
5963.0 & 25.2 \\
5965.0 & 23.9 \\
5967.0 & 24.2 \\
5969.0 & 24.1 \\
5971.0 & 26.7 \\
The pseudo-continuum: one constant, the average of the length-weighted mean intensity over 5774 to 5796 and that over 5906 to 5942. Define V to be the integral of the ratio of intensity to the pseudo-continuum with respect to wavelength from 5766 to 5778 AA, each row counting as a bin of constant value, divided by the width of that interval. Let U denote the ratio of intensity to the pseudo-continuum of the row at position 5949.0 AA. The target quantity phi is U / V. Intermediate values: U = 0.96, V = 1.04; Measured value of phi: 0.93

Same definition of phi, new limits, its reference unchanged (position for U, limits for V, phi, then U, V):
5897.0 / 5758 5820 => 0.84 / 0.86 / 1.01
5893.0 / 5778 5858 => 0.76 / 0.78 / 1.03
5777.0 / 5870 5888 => 1.02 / 1.01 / 0.98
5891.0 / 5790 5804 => 0.83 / 0.84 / 1.01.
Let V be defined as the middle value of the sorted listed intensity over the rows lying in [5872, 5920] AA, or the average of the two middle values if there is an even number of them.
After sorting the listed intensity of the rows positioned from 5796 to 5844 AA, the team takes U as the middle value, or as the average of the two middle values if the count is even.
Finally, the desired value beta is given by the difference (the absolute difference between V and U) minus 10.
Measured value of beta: -7.9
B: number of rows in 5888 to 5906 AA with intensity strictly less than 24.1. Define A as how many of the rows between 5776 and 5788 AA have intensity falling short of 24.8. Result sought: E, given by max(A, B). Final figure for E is 9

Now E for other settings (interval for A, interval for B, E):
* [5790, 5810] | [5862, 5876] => 5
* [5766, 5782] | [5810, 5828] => 2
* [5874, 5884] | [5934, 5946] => 4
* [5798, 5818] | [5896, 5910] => 5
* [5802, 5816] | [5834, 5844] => 3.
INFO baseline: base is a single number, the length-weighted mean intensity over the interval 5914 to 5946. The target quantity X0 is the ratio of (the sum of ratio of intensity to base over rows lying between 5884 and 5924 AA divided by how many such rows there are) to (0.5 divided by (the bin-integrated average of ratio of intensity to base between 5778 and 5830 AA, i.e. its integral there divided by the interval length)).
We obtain 1.81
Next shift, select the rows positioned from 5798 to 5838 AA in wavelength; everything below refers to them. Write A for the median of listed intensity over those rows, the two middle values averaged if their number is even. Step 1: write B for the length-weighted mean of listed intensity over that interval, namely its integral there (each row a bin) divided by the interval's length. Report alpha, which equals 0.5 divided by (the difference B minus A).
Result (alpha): 11.1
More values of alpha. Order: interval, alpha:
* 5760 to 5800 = -3.1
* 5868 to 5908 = -1.2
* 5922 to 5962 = -4.3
